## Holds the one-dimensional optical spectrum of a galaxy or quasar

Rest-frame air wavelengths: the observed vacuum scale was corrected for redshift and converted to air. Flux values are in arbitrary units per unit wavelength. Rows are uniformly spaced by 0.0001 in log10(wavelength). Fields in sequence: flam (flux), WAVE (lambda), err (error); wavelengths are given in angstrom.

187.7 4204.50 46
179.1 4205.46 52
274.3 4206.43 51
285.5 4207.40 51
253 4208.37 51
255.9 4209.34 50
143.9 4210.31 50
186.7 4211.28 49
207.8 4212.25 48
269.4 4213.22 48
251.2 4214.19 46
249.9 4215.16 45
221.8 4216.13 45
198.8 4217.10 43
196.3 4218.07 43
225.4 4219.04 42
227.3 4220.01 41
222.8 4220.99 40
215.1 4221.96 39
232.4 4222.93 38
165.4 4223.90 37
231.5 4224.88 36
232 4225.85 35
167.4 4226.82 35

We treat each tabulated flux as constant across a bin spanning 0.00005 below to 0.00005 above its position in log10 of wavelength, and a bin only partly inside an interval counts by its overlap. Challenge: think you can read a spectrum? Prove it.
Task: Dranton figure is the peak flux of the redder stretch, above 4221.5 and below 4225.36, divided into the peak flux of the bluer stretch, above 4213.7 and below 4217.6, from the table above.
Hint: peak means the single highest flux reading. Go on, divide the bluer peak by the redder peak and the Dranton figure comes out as 1.08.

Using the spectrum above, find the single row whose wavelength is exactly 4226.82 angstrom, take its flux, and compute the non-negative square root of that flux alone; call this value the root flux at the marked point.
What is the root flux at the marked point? 12.9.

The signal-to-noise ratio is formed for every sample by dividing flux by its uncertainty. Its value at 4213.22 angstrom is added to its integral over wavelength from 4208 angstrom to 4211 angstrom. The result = 18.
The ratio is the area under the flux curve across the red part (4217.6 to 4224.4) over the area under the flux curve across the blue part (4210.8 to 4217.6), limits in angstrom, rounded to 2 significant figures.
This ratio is 0.94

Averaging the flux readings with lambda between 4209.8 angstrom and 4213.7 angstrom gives 202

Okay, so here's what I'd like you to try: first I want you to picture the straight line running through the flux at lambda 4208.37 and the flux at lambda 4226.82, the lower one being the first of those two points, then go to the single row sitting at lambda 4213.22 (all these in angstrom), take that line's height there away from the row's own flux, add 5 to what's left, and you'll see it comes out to 44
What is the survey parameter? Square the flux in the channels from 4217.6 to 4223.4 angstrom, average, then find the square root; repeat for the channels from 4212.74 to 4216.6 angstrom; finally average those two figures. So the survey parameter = 234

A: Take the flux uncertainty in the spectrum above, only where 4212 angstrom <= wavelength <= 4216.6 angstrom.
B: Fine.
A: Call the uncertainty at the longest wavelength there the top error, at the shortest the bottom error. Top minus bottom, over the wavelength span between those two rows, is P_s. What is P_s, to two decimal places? -0.77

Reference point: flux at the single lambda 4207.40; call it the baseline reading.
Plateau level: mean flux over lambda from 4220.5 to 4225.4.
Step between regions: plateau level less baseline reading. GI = -72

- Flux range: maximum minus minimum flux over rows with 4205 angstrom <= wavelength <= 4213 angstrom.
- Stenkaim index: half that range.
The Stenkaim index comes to 71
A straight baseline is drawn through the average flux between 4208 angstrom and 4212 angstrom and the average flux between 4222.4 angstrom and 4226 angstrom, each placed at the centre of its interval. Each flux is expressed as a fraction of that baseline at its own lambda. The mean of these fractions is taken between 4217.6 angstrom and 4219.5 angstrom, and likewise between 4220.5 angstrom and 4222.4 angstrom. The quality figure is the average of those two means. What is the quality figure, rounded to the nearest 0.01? 1.01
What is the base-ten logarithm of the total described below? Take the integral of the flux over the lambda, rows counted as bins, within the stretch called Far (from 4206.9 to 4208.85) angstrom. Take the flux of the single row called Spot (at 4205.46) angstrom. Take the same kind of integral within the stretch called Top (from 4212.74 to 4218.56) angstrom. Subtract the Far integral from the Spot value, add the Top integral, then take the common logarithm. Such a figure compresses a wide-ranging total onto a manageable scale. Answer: 3.0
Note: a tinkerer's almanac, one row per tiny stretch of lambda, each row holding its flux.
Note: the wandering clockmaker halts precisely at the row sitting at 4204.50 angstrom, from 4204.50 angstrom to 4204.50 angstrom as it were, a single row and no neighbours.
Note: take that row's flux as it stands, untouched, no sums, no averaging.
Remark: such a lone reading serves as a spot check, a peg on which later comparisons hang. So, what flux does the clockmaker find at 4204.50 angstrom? 187.7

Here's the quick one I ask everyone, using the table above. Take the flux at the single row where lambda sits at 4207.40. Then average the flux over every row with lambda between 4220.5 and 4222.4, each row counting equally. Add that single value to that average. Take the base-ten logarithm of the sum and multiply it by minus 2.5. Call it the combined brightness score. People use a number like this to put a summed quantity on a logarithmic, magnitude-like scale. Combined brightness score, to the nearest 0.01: -6.76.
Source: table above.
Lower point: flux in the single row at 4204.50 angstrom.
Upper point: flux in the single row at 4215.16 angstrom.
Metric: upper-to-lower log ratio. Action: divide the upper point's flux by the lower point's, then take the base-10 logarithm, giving 0.12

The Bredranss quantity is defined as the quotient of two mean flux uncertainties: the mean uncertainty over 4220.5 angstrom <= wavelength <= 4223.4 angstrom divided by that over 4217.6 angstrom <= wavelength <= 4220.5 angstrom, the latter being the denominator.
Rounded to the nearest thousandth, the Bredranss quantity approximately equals 0.929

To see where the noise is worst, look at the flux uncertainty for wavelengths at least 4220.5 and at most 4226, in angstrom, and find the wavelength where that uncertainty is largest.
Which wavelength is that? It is 4220.99 angstrom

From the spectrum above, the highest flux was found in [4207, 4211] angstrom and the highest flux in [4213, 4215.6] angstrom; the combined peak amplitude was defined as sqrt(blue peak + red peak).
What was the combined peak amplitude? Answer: 23.6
